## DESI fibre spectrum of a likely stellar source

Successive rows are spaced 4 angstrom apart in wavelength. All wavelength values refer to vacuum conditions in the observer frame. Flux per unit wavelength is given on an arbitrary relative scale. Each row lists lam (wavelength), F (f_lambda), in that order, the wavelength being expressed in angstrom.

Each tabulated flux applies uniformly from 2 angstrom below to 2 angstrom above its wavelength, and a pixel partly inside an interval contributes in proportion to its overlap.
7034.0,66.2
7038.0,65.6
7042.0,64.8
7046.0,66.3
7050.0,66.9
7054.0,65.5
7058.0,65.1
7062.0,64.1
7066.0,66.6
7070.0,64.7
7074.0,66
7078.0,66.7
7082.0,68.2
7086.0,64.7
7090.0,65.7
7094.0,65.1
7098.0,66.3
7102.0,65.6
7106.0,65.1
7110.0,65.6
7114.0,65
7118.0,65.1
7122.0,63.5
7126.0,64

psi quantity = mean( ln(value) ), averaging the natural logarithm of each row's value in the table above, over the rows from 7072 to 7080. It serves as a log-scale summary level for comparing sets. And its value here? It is 4.195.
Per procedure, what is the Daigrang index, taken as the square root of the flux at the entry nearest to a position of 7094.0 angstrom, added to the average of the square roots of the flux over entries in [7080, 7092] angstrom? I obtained 16.20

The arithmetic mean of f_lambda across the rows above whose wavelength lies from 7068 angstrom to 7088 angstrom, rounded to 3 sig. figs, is 66.1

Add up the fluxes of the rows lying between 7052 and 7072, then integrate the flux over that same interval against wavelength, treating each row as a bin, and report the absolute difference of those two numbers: 978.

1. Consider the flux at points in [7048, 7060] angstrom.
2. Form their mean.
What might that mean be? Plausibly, 65.8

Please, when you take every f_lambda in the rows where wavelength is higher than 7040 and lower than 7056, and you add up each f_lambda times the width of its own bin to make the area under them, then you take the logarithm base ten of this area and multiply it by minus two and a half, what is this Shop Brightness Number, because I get -7.56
